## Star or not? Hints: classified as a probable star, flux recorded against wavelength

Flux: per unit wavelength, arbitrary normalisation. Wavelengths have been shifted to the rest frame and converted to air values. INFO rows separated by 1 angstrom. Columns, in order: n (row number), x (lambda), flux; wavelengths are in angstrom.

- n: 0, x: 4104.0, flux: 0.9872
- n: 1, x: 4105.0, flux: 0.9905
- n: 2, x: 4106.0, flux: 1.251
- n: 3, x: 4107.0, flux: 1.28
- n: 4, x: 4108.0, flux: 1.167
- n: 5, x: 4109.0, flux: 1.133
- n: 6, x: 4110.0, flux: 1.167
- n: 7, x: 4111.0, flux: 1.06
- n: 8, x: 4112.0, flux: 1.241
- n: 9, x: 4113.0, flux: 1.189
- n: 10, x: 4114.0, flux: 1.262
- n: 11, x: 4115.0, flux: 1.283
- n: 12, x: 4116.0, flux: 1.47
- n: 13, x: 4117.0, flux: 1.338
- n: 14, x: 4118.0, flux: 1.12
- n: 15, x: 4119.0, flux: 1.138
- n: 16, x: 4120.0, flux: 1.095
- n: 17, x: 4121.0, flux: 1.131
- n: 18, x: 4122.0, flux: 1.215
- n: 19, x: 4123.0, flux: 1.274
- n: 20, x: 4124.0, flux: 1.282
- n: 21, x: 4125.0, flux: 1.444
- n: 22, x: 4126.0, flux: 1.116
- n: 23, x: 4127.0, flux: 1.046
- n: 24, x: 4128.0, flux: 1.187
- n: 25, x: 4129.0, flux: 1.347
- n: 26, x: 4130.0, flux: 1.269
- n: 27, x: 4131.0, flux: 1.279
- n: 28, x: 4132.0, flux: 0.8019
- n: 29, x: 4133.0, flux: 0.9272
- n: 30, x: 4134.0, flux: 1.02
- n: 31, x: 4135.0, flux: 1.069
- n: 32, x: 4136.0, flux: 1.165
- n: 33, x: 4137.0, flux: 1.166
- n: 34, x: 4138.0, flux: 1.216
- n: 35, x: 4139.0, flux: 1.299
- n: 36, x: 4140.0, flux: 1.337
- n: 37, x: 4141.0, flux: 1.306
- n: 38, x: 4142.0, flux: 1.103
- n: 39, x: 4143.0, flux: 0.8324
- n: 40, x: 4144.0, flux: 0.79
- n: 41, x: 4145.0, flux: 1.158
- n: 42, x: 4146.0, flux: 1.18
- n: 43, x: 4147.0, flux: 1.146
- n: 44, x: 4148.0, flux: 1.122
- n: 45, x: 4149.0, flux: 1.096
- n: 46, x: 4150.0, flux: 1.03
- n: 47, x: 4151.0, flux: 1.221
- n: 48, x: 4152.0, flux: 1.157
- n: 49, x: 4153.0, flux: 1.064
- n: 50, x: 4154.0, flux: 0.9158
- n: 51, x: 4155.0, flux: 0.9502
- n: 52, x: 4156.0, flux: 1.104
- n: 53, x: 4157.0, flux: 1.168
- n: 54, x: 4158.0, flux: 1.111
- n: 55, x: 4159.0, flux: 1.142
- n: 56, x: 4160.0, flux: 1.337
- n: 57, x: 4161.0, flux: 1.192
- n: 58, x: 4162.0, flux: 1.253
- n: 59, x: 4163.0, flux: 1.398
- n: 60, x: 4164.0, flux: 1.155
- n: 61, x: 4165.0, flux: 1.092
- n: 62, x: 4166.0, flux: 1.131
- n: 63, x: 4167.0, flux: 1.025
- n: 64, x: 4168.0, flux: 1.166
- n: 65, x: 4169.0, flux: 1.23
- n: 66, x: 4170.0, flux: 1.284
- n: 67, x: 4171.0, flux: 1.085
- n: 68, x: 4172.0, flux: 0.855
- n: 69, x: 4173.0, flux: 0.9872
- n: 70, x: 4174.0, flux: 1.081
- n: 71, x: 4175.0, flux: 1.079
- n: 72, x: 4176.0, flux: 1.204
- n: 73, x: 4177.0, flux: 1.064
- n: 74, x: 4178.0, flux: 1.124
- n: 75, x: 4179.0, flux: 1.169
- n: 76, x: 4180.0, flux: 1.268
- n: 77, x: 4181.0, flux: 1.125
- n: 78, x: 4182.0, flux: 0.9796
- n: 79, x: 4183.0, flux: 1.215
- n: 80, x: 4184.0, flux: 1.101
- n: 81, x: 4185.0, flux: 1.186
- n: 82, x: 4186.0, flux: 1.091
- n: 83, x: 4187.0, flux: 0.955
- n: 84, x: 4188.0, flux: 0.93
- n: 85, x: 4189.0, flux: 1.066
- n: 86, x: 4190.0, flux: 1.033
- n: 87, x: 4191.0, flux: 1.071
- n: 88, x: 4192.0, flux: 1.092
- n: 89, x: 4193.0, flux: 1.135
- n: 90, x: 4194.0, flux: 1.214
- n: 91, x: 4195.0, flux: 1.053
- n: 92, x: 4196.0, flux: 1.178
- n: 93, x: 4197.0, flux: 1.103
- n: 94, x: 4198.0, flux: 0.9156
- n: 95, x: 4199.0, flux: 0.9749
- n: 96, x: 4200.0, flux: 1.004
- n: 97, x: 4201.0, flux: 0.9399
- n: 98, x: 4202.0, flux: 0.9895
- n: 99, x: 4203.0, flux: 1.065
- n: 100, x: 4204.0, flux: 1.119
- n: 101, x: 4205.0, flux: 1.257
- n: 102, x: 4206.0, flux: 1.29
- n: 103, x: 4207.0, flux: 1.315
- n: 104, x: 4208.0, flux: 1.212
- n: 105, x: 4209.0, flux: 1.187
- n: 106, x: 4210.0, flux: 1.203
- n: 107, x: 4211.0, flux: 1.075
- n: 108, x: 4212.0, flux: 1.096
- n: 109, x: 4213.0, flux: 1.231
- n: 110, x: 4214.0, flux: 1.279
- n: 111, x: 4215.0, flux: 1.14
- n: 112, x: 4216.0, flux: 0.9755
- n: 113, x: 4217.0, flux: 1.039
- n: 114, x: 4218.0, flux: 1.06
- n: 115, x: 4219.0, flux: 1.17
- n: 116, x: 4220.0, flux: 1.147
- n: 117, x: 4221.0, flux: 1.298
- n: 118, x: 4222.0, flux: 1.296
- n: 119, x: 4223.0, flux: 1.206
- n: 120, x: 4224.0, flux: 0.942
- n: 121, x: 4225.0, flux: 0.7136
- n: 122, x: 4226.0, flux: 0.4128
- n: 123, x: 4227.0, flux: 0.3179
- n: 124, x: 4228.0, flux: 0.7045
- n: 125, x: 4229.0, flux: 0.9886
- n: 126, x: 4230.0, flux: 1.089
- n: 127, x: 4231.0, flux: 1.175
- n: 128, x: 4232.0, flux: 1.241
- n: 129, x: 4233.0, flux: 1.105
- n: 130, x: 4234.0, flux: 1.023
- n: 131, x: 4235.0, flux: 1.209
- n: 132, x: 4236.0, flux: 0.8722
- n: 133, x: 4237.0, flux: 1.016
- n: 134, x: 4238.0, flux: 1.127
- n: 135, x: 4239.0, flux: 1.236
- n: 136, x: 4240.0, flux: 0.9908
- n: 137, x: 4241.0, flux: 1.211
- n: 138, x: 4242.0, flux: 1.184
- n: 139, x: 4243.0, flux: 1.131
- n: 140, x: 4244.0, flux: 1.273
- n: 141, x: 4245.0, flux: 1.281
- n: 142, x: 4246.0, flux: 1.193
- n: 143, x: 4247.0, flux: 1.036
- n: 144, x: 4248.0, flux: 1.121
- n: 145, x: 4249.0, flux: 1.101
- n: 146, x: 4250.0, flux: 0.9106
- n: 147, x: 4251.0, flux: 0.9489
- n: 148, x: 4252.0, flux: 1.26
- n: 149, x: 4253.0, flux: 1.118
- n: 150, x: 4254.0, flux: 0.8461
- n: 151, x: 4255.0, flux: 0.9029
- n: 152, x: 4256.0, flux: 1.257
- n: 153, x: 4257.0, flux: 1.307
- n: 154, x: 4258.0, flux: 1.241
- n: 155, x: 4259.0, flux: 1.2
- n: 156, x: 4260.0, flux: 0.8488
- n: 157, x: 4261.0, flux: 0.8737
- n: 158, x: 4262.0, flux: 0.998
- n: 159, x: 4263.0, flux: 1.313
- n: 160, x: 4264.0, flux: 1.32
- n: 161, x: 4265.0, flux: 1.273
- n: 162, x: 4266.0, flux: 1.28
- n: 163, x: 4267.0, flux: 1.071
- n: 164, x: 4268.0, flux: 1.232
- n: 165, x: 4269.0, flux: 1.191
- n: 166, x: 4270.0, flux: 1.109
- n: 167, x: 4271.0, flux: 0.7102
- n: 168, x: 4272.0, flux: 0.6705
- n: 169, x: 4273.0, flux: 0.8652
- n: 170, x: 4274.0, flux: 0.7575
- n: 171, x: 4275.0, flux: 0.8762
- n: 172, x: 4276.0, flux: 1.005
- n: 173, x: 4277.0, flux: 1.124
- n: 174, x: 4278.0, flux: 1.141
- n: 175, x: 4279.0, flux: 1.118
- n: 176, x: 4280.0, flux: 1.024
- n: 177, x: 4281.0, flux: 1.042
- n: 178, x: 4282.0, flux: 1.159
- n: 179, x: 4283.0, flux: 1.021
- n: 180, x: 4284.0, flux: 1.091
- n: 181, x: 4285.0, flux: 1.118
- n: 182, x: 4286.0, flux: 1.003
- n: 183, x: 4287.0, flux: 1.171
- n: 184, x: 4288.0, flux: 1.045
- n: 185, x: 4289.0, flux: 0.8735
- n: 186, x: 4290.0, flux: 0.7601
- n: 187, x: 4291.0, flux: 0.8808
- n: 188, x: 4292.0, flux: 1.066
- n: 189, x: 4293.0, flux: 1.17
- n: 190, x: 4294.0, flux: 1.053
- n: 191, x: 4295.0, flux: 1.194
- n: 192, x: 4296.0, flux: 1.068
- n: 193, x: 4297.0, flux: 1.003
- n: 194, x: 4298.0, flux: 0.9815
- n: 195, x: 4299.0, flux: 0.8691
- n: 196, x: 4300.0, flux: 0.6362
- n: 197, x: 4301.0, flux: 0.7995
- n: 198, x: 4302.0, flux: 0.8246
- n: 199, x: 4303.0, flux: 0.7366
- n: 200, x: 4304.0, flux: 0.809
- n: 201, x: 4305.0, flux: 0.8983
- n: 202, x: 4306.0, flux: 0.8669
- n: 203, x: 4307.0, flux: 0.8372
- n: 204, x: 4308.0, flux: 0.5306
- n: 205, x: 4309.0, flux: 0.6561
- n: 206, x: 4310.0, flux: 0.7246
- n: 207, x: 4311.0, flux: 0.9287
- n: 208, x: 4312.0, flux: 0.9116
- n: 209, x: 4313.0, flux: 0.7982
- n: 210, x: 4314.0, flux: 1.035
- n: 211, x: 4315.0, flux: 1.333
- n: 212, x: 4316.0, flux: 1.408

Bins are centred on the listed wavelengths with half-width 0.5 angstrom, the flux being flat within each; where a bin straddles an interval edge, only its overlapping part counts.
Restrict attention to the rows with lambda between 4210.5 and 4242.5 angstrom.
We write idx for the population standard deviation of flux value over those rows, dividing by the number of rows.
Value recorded 0.23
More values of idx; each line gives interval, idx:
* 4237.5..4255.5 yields 0.13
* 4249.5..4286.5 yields 0.18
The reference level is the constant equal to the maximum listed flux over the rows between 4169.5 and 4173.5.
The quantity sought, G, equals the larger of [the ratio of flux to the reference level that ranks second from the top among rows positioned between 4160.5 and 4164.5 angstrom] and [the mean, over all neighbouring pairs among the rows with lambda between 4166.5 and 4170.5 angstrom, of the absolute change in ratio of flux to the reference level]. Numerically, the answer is 0.976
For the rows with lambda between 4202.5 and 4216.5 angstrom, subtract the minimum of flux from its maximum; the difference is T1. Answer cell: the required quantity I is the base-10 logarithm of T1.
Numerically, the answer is -0.47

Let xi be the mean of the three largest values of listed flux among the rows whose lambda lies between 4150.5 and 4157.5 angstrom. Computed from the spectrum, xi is 1.18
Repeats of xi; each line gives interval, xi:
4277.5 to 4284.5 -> 1.14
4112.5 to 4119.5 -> 1.36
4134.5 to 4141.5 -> 1.31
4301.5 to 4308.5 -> 0.87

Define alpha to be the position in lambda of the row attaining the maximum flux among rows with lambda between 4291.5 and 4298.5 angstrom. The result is 4295.0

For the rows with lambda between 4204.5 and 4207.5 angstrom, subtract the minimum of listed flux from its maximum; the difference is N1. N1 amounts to 0.06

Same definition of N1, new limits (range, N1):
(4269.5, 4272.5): 0.44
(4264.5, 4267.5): 0.21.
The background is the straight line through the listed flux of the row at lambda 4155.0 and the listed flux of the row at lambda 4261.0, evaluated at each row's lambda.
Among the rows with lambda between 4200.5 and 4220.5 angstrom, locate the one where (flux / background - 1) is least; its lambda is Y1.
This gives 4201.0 angstrom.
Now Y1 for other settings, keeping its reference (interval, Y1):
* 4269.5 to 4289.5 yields 4272.0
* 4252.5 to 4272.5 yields 4272.0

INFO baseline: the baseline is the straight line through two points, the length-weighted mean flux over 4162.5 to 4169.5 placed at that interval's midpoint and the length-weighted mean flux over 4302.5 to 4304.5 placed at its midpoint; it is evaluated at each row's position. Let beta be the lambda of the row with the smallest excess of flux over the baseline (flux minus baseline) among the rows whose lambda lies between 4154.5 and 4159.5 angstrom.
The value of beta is 4155.0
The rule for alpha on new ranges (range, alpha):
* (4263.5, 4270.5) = 4264.0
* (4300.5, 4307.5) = 4305.0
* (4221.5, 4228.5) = 4222.0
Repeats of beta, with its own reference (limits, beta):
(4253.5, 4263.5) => 4254.0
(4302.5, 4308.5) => 4308.0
